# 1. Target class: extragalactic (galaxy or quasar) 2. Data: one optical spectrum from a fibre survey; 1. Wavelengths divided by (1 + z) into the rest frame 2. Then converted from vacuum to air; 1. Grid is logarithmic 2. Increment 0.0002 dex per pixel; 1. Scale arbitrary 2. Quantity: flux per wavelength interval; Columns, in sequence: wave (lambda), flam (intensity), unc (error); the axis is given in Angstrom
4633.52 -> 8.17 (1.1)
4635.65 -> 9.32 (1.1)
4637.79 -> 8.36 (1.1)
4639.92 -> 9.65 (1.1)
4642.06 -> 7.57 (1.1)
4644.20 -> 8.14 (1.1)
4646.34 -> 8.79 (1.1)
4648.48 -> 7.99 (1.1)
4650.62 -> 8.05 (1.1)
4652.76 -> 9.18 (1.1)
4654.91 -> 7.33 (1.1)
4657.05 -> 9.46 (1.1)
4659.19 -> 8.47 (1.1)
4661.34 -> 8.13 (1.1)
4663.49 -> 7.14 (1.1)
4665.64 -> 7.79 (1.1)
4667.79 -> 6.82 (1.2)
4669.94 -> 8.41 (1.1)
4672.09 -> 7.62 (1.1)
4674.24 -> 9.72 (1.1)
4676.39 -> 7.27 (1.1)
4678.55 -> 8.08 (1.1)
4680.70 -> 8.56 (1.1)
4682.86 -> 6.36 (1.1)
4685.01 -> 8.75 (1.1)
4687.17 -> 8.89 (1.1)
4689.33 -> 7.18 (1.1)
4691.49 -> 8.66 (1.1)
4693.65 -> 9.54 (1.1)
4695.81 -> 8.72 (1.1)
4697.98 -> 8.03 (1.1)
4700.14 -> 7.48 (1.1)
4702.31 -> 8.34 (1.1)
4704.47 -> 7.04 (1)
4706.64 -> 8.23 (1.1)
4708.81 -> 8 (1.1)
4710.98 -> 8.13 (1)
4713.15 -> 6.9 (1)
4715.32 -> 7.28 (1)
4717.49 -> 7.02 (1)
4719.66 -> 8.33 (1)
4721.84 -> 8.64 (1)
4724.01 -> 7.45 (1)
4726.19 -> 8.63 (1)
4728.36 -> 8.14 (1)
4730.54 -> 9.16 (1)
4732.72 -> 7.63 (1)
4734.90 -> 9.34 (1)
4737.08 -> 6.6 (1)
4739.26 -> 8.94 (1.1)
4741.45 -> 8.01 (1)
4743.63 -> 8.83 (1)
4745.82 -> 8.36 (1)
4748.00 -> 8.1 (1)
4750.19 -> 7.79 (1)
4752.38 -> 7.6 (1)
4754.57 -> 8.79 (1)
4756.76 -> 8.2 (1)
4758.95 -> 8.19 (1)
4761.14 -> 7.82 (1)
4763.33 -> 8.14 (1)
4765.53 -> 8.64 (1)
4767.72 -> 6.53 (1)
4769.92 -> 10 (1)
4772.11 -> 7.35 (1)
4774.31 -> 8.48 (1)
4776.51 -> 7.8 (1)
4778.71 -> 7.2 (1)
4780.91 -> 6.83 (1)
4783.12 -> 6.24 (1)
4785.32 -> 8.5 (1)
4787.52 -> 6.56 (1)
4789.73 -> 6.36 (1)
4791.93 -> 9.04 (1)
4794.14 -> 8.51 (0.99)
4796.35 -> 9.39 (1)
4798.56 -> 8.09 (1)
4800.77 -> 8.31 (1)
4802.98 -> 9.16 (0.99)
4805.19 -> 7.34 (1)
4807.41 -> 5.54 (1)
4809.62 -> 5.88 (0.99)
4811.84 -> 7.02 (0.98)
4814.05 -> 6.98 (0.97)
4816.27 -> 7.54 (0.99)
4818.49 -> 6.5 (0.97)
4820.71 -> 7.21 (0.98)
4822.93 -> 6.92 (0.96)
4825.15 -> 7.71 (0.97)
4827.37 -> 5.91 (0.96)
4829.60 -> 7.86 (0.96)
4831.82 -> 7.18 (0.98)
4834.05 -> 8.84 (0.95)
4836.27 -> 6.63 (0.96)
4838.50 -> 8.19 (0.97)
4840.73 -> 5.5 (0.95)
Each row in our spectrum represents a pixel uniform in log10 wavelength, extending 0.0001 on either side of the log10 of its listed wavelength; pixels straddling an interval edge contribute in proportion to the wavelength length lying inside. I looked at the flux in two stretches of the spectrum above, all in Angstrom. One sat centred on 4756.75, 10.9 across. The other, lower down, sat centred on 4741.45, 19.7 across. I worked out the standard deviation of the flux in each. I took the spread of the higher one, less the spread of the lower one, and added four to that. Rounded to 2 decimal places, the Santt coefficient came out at 3.63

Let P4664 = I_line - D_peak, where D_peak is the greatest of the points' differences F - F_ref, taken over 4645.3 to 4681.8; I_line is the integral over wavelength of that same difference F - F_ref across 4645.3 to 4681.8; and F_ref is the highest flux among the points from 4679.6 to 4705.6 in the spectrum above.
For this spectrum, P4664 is -50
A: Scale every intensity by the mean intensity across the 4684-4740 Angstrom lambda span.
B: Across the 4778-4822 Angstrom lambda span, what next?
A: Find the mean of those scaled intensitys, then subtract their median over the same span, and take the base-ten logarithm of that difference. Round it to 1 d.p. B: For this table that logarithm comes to -1.6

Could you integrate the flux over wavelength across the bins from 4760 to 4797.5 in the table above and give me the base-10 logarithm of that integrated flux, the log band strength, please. 2.47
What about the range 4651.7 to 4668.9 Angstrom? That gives 2.14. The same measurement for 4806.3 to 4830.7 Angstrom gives 2.22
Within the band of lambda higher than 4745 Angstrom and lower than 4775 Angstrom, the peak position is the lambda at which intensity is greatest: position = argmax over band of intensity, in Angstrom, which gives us 4769.92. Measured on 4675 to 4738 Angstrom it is 4693.65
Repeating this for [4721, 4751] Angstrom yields 4734.90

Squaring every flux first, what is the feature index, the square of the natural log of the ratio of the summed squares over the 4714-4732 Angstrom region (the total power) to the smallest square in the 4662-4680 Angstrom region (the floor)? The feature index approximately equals 5.9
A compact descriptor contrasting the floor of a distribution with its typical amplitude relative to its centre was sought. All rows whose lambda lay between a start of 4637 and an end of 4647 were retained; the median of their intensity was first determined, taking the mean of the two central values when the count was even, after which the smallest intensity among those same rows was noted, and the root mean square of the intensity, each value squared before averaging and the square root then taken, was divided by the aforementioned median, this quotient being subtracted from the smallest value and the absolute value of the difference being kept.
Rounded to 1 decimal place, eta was 6.5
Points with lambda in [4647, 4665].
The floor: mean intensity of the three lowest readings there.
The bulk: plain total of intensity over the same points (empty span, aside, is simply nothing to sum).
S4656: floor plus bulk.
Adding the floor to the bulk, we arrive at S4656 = 73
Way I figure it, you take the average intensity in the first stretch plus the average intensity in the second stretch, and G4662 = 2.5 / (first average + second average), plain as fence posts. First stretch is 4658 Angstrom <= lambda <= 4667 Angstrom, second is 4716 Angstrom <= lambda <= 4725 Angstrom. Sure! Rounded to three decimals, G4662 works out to 0.159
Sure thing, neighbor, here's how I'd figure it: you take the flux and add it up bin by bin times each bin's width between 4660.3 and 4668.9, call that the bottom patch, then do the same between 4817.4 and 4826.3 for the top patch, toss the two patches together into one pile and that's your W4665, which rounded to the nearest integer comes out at 127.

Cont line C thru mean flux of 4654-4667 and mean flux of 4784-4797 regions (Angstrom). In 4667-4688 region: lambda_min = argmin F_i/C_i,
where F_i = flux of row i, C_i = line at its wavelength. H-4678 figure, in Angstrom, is 4682.86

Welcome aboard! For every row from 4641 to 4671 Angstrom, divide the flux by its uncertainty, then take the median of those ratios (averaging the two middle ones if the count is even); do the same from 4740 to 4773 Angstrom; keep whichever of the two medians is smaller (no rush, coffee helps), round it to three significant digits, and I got 7.35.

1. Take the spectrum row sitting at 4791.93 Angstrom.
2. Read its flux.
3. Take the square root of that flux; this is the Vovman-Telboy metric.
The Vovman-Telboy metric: 3.01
